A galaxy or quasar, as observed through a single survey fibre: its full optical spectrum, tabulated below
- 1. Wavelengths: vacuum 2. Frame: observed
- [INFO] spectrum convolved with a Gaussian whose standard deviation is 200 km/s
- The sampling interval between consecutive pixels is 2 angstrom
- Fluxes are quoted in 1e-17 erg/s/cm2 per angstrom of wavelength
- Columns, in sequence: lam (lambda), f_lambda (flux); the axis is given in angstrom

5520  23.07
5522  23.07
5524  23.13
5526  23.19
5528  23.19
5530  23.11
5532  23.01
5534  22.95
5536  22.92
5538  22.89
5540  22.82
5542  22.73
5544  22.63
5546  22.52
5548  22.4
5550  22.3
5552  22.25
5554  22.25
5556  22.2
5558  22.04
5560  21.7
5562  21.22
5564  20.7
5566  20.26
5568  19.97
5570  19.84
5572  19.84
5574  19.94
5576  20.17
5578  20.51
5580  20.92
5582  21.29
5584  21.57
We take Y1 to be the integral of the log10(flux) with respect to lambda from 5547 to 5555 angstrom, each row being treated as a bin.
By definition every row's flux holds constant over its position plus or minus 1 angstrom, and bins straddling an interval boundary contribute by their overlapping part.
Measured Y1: 10.8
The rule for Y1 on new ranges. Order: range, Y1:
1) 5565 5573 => 10.4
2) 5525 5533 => 10.9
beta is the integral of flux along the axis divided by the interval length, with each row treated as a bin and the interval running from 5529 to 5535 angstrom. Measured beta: 23.0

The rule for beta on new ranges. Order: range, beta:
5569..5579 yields 20.1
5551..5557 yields 22.2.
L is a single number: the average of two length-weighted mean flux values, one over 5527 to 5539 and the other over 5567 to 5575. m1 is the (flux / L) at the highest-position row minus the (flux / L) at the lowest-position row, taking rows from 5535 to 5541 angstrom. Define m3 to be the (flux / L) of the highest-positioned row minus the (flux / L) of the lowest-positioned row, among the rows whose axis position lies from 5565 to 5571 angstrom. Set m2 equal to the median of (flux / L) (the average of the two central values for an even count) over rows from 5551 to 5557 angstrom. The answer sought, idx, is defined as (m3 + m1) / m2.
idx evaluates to -0.023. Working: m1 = -0.0047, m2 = 1.04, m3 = -0.020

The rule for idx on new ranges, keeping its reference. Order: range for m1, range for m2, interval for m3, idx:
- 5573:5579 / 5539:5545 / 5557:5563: -0.011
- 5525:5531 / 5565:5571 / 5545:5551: -0.015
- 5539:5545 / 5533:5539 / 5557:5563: -0.044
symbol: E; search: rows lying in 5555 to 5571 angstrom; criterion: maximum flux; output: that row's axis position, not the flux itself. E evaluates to 5556 angstrom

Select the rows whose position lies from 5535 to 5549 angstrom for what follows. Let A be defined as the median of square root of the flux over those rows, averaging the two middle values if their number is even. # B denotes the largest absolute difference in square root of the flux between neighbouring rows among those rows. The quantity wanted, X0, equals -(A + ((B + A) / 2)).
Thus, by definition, -7.2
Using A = 4.77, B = 0.013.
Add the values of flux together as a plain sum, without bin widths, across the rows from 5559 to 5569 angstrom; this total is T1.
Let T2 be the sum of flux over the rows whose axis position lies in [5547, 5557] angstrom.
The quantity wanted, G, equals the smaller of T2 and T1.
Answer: 104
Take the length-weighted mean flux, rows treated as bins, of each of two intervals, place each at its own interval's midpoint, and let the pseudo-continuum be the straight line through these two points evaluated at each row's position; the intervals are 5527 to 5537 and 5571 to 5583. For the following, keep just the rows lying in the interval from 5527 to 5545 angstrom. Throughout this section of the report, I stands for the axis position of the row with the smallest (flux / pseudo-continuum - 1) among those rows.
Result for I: 5528 angstrom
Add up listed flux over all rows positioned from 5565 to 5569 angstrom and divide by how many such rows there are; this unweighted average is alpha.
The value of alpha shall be 20.1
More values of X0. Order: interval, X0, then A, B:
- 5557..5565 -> -7.0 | 4.63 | 0.057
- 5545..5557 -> -7.1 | 4.72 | 0.013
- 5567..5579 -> -6.7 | 4.47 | 0.038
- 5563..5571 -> -6.8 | 4.48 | 0.049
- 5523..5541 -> -7.2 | 4.80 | 0.010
